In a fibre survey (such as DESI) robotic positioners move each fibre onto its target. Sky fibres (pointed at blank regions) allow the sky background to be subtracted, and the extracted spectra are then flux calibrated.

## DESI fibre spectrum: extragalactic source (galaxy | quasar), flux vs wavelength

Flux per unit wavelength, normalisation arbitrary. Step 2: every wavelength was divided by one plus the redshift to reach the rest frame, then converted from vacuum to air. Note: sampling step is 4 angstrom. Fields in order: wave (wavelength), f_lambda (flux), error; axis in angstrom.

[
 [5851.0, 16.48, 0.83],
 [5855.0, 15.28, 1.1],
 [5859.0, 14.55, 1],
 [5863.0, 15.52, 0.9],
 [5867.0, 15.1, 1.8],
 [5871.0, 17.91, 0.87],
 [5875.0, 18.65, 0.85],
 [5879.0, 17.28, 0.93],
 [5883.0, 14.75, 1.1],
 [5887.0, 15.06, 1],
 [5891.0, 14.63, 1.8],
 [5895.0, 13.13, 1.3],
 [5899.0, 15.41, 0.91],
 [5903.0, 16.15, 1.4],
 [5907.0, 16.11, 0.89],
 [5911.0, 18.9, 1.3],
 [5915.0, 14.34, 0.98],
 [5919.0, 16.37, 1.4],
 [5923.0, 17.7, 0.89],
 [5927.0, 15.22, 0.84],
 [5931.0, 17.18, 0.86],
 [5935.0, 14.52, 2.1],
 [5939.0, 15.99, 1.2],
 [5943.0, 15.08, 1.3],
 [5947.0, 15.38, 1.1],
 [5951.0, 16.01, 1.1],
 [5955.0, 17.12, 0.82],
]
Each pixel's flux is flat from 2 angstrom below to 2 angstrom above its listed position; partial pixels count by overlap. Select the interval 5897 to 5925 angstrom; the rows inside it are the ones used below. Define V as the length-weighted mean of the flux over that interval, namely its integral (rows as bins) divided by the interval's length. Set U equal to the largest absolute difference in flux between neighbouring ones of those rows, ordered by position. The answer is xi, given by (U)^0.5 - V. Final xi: -14.3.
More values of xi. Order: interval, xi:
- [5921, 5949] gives -14.2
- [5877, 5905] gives -13.6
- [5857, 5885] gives -14.6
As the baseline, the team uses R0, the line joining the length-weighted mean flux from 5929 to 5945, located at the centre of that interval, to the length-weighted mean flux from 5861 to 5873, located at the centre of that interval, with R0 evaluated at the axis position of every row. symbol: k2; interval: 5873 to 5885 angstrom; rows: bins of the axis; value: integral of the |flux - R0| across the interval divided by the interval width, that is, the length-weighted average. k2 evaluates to 1.7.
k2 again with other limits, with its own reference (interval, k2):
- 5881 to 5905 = 1.2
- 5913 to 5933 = 1.2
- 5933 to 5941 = 0.7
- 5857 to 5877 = 1.5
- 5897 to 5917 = 1.1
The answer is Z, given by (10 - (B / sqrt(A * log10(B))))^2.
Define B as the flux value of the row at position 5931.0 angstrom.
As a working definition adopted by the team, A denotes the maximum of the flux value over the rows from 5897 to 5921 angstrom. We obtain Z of 42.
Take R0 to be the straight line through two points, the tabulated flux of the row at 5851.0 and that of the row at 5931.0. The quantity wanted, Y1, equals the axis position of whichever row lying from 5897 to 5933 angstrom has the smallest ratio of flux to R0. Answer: 5915.0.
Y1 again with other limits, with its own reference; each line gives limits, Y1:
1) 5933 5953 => 5935.0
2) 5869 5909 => 5895.0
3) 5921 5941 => 5935.0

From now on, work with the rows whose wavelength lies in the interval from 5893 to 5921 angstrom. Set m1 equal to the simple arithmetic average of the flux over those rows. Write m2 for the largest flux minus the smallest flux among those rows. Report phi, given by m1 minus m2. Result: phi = 10.0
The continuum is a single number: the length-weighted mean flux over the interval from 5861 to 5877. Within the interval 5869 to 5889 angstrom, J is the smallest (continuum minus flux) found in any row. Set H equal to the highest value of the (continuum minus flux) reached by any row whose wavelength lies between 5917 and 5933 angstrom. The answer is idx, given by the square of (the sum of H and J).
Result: 0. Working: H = 1.6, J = -1.9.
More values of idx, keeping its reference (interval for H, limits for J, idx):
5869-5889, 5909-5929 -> 0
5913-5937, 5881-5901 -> 15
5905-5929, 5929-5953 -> 4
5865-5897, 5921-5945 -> 8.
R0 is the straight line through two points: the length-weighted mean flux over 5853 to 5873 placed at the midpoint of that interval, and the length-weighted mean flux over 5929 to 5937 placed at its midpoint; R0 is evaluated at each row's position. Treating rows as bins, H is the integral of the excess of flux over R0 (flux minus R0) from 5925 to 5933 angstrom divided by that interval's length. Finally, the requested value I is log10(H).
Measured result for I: -0.4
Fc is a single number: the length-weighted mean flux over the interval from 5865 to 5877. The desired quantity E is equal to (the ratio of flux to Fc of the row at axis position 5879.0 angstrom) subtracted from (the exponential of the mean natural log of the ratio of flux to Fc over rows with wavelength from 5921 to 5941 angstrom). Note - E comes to -0.07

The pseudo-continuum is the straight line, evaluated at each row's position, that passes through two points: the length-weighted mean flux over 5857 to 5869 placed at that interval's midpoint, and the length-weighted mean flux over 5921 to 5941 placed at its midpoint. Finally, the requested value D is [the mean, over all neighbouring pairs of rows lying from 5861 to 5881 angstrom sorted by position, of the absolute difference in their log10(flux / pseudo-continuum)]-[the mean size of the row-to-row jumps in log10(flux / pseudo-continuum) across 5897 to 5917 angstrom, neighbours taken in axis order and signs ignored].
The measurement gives -0.018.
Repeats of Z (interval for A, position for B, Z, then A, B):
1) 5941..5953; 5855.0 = 42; 16.01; 15.28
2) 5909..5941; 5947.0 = 46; 18.9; 15.38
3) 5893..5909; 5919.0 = 40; 16.15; 16.37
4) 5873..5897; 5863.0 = 45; 18.65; 15.52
